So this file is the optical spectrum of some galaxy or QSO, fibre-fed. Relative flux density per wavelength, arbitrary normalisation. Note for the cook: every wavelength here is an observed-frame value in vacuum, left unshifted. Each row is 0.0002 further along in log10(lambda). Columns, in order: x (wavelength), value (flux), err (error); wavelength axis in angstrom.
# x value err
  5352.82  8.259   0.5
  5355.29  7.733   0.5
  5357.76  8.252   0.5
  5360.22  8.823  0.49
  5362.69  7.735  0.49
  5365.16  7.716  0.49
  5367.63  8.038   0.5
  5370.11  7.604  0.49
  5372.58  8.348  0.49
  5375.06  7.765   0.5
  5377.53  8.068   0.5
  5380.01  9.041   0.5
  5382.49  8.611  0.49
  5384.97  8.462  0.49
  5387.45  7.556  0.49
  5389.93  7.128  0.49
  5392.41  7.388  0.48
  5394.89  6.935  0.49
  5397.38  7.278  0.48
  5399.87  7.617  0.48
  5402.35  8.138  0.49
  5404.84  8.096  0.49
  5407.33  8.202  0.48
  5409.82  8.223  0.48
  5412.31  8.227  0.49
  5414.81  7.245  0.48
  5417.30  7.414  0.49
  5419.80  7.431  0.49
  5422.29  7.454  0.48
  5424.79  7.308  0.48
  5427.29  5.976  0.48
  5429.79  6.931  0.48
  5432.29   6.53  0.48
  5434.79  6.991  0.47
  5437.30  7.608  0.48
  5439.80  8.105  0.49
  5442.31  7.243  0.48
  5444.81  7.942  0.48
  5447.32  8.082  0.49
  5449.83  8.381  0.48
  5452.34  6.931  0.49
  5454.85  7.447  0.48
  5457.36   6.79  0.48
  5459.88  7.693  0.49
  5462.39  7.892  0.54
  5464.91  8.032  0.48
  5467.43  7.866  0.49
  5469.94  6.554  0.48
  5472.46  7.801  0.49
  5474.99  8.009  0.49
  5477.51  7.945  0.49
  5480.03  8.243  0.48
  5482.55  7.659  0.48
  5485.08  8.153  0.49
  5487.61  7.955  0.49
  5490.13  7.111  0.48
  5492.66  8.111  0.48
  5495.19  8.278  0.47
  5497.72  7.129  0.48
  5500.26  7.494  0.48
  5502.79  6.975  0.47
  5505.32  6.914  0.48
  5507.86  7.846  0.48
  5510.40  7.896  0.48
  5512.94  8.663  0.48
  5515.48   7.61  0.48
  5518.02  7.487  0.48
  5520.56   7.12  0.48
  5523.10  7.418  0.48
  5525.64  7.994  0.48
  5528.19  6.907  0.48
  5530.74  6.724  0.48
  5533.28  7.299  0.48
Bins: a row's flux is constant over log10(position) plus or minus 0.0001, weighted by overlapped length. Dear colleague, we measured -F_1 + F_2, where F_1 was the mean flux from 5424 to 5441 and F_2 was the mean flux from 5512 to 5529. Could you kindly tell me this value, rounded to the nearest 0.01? 0.54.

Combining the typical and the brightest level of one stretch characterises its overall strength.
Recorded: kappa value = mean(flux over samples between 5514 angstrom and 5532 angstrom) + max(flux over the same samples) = 15.3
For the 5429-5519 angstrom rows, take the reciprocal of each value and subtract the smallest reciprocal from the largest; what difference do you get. 0.038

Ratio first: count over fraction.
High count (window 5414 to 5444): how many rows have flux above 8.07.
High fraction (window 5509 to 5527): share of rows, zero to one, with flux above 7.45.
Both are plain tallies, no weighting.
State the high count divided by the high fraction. 1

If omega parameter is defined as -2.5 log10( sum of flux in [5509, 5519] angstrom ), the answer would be -3.75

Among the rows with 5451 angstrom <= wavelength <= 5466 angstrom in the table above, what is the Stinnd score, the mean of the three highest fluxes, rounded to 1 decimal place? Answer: 7.9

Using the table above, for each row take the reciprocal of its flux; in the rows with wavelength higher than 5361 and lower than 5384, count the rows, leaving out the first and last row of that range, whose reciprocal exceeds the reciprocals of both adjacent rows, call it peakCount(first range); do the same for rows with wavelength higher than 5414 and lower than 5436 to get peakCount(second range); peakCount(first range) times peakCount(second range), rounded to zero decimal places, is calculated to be 6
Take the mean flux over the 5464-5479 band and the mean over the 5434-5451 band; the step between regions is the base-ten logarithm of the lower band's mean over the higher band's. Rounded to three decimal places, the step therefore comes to 0.004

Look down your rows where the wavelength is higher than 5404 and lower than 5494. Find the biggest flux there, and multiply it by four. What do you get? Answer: 33.5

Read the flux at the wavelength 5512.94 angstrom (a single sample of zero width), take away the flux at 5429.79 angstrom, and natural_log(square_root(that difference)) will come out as 0.3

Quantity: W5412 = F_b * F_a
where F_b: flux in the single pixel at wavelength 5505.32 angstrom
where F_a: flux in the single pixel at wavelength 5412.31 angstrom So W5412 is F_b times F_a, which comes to 57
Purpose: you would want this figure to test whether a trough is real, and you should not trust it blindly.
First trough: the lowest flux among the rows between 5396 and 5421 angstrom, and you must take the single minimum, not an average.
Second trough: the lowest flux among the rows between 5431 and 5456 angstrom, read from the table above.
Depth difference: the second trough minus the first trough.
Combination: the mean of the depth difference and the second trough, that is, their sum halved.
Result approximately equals 2.91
